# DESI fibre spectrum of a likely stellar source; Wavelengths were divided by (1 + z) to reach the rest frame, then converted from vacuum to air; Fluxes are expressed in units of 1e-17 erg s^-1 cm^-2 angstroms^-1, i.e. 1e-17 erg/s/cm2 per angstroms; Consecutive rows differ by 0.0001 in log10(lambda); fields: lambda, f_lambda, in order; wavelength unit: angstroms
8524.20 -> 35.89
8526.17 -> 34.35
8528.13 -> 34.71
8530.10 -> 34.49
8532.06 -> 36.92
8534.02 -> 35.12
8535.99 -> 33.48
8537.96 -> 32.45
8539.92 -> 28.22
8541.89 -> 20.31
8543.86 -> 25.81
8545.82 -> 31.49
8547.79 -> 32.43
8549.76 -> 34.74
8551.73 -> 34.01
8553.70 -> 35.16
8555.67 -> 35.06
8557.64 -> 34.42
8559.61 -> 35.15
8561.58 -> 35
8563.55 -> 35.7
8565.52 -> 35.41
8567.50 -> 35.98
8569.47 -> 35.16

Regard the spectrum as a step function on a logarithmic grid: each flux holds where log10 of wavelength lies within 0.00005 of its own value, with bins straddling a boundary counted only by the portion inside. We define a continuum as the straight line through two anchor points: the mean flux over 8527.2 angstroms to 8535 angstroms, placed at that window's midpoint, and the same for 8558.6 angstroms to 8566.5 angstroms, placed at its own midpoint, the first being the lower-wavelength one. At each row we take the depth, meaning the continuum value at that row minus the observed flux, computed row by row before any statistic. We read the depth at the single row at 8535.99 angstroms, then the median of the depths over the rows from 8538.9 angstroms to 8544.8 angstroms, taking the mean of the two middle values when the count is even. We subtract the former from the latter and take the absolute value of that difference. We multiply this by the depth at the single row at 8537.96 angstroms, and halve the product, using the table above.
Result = 11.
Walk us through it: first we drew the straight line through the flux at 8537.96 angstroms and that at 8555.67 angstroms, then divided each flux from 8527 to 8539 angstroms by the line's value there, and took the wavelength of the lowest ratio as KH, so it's 8537.96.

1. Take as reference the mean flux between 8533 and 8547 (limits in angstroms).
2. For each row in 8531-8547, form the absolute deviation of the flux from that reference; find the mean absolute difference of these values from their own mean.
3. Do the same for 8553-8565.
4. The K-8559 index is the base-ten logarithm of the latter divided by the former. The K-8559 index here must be -0.93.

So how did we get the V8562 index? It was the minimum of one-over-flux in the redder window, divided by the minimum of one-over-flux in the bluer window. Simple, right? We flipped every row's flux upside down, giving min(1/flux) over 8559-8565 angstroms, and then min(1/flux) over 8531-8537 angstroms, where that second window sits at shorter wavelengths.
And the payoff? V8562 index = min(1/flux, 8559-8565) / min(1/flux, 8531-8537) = 1.03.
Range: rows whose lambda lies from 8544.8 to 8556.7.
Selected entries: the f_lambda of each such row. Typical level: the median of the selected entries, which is 34.4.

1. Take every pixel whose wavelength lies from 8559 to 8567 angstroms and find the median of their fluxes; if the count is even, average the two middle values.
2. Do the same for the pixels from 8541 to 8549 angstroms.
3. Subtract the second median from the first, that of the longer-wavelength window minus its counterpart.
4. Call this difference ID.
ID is 7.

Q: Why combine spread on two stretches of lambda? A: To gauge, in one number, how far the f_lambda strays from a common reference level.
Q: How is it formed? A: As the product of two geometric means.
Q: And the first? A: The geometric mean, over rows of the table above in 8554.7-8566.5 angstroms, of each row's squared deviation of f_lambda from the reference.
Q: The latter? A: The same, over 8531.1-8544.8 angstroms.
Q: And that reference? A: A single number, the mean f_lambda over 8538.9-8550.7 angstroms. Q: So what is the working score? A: 597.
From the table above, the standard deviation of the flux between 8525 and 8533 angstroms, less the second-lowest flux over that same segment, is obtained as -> -33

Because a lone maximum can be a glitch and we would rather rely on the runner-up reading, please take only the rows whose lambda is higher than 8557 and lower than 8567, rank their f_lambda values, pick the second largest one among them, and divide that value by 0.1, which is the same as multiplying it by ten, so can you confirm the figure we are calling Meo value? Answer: 354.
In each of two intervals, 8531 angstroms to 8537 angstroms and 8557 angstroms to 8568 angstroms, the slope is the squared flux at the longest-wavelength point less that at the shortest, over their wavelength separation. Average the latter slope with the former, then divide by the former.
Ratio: 0.410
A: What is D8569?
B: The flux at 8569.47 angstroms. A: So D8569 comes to 35.16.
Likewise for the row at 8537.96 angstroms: 32.45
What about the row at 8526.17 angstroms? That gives 34.35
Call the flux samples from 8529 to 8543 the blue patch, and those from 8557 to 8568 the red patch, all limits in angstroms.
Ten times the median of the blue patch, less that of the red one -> 300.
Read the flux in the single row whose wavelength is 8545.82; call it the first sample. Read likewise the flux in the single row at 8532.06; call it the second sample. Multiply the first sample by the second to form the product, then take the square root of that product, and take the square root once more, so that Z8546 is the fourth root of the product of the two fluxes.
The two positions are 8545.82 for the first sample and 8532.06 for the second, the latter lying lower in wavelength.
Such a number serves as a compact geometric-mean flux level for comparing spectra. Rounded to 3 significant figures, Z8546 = 5.84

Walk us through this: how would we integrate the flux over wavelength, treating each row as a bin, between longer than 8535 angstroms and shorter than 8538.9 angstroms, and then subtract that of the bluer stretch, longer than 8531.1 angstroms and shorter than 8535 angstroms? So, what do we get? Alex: -12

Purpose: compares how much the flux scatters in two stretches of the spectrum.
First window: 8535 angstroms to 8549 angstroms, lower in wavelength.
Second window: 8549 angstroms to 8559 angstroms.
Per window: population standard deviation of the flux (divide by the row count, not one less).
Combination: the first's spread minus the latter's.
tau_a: 4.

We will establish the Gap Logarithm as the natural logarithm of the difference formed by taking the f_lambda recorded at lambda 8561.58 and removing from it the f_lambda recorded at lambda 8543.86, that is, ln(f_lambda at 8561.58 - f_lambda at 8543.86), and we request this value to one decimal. 2.2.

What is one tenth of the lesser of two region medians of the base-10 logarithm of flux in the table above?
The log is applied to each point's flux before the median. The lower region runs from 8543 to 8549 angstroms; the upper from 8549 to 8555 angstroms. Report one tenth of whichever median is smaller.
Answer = 0.150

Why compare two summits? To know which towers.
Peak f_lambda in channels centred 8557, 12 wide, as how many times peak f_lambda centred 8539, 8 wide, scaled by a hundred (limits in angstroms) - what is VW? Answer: 105.0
